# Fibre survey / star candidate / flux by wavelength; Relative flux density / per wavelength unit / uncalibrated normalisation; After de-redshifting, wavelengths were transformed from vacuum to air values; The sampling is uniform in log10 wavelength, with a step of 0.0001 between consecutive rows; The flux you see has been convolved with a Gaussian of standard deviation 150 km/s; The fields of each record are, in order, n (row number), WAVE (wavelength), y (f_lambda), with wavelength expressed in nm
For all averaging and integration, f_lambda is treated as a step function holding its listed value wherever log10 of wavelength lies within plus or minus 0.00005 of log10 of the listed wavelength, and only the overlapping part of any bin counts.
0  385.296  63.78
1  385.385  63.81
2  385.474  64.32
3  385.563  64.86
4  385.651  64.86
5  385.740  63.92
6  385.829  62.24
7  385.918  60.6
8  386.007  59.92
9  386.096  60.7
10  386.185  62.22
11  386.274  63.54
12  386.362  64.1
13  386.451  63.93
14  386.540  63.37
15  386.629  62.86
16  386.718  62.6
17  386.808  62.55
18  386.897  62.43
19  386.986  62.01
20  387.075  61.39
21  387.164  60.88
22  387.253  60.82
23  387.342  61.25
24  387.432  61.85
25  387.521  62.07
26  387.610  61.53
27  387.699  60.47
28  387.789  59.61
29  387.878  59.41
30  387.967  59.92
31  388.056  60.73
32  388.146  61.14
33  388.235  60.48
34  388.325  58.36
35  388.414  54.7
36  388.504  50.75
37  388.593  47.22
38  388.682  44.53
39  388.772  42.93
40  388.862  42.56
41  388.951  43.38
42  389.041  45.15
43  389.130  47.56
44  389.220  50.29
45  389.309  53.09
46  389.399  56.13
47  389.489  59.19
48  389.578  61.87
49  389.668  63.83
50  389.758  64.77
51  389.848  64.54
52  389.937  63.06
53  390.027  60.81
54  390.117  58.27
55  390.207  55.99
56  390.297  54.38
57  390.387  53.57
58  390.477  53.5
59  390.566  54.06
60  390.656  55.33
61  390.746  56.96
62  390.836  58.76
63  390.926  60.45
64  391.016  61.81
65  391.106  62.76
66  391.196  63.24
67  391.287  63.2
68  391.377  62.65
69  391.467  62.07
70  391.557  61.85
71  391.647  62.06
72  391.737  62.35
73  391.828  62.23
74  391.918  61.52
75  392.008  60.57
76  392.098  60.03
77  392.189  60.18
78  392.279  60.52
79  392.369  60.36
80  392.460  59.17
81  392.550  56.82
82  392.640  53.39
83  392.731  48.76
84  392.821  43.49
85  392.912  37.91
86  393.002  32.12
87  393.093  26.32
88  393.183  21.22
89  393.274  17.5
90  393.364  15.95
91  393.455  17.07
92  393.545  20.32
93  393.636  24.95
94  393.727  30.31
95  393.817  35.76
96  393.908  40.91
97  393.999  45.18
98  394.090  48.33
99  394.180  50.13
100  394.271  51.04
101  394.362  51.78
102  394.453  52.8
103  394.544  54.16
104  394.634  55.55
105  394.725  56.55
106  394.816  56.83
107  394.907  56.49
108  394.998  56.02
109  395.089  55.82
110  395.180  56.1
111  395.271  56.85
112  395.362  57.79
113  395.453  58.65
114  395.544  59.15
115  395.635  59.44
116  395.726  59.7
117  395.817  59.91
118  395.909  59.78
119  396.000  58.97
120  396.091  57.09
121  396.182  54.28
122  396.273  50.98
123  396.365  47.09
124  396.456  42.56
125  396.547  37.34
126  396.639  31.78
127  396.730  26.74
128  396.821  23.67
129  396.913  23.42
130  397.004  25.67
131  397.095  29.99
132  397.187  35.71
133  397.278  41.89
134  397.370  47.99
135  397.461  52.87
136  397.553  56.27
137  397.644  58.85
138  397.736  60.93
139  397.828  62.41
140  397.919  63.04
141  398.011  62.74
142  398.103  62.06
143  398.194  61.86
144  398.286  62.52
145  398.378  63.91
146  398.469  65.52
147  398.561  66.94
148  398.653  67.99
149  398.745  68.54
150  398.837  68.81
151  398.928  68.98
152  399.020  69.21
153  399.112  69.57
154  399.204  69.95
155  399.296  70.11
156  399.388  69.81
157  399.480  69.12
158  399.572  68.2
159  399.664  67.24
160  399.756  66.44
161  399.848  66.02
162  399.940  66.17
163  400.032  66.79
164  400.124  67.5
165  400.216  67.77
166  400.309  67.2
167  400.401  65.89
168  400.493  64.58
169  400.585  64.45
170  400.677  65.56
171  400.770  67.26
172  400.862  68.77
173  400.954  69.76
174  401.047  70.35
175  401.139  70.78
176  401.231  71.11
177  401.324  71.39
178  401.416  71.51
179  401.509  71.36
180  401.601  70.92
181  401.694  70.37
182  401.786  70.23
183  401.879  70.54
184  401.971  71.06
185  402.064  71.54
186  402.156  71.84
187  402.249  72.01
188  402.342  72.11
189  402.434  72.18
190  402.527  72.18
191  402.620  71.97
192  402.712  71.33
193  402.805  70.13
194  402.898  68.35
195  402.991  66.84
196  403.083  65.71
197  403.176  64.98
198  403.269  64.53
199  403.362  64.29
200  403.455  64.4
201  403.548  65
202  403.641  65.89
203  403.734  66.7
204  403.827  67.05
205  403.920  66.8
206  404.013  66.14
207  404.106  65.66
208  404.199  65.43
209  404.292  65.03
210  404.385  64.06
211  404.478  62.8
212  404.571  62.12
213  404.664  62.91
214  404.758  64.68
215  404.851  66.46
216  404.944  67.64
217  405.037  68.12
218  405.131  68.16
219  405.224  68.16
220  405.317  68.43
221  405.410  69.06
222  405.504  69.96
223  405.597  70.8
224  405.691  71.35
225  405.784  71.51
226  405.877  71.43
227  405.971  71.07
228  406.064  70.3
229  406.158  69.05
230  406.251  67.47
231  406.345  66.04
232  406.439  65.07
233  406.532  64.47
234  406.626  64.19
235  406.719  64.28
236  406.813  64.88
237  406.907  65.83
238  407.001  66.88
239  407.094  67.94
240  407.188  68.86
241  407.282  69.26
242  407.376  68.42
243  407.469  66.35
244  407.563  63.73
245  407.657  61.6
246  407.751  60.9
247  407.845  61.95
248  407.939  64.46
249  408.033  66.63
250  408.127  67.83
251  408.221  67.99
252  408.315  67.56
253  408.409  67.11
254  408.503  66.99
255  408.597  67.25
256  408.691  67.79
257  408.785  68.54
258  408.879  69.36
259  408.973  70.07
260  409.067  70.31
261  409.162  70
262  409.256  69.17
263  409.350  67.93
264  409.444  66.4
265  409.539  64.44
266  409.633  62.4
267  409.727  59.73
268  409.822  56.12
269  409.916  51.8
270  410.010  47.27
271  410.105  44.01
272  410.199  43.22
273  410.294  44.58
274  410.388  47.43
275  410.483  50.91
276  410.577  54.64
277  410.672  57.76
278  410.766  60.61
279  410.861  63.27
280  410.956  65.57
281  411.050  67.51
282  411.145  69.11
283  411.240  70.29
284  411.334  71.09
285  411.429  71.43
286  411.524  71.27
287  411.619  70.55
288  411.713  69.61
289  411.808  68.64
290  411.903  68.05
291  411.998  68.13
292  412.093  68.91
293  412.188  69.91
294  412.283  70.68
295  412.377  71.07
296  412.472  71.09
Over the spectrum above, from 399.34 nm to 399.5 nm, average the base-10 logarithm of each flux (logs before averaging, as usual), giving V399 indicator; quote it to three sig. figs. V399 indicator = 1.84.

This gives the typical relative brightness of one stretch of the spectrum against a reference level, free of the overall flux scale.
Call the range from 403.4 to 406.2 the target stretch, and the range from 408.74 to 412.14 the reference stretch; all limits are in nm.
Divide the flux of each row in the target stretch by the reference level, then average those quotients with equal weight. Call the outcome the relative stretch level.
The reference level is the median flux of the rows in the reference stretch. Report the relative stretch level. 0.99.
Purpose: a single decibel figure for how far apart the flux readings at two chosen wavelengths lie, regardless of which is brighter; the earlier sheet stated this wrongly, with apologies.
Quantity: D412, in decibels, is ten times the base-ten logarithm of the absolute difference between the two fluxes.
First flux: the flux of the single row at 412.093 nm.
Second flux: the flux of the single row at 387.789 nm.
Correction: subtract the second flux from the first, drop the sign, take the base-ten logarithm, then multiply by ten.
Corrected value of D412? 9.7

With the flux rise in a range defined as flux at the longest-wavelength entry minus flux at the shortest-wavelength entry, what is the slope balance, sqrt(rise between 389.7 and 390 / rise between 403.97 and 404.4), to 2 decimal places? 0.91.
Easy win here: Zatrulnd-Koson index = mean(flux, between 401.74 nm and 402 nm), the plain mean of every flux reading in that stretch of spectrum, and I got 71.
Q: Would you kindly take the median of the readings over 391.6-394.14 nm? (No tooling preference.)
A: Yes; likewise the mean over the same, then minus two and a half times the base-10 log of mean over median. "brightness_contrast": 0.072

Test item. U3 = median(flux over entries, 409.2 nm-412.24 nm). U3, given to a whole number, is 66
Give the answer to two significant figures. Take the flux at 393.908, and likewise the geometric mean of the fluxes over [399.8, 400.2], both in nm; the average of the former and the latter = 54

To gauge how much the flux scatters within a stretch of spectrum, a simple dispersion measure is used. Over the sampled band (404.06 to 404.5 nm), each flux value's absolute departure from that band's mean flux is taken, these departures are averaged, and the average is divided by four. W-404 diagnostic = 0.233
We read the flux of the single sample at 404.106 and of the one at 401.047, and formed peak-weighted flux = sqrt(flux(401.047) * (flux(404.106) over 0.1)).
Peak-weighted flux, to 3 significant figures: 215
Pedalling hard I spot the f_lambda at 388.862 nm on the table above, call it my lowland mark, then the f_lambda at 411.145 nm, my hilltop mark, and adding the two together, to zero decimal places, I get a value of 112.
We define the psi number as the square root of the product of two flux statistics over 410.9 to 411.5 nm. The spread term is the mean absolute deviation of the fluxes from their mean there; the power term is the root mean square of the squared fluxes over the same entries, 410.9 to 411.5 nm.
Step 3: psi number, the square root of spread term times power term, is 92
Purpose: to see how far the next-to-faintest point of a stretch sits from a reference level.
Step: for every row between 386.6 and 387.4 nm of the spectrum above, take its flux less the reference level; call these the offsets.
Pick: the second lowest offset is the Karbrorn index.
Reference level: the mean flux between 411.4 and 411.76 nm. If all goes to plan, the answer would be -10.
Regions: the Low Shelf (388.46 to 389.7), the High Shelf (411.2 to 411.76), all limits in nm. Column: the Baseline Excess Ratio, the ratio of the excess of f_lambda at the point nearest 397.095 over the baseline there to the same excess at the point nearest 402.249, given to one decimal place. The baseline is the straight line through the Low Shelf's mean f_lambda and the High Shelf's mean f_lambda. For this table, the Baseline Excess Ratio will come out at -2.9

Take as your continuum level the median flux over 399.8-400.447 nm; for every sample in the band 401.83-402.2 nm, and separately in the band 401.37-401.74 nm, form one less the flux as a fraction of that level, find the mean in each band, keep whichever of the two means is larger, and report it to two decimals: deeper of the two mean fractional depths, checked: -0.06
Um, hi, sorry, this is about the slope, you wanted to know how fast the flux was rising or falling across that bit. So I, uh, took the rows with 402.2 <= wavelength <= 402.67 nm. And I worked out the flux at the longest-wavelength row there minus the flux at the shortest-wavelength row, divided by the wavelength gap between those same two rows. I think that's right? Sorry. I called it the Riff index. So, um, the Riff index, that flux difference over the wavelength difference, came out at 0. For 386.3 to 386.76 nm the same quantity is -4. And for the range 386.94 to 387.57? 0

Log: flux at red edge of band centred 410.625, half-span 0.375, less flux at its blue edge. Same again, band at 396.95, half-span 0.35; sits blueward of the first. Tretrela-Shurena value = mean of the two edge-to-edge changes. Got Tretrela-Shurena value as 16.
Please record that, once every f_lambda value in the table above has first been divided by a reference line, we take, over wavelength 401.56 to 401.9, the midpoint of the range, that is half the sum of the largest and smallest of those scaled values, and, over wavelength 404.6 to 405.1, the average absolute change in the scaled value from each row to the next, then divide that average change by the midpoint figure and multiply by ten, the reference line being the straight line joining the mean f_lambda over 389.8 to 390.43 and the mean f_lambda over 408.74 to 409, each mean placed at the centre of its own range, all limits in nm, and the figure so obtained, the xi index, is 0.17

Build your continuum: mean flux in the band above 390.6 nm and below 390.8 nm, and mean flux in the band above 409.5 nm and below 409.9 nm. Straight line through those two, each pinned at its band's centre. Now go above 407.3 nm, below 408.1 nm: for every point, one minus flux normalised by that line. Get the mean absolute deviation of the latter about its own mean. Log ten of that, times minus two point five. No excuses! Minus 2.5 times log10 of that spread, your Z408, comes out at 3.6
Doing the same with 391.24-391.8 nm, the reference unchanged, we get 5.4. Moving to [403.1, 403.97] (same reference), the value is 4.5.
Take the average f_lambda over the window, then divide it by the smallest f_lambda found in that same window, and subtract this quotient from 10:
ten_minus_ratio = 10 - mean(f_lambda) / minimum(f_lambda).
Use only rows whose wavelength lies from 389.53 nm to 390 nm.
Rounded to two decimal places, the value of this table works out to 8.97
